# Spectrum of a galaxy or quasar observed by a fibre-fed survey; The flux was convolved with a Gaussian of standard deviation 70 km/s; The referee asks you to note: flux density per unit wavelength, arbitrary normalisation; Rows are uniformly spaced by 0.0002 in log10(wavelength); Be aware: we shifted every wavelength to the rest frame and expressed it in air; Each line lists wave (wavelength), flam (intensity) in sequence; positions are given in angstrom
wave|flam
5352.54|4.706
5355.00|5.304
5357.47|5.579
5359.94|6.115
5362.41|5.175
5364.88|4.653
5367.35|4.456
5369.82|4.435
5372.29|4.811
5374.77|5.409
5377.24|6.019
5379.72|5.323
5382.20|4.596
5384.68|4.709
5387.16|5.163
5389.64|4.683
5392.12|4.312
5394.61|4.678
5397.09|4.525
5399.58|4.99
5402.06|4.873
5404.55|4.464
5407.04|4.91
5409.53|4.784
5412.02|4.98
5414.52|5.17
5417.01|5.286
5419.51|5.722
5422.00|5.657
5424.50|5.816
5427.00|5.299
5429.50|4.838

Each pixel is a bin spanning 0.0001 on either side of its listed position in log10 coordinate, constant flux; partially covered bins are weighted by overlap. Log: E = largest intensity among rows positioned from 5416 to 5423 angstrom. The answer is 5.722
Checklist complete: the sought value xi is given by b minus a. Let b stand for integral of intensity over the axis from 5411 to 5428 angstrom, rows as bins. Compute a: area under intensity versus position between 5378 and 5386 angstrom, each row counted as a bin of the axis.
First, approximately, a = 40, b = 92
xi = 53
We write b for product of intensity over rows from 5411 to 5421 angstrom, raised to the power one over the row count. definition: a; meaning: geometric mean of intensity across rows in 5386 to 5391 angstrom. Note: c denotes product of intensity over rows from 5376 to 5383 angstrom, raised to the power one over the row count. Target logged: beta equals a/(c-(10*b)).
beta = -0.103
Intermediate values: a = 4.9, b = 5.3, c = 5.3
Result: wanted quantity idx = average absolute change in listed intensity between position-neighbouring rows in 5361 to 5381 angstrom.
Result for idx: 0.43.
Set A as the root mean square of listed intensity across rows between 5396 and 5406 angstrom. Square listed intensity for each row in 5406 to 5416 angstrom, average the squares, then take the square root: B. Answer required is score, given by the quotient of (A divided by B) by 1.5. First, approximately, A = 4.72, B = 4.96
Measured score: 0.63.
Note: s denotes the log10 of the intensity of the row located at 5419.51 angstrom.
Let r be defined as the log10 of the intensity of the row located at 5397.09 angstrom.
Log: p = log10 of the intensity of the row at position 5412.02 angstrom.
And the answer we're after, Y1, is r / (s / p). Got 0.60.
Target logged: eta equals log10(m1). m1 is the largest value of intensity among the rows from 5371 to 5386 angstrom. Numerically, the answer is 0.78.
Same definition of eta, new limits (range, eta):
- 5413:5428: 0.76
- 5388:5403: 0.70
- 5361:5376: 0.73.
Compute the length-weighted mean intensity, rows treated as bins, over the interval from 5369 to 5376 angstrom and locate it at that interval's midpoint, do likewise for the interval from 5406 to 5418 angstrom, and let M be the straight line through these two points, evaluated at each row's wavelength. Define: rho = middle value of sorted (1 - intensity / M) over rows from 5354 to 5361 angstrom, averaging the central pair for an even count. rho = -0.15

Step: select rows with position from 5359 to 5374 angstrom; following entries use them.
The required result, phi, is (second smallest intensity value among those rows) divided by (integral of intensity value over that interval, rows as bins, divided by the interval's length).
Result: 0.903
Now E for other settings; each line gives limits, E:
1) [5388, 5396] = 4.683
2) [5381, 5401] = 5.163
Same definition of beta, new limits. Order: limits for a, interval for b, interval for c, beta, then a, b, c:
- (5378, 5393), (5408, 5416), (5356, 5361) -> -0.109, 4.8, 5.0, 5.8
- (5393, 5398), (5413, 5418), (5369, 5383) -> -0.097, 4.6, 5.2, 5.1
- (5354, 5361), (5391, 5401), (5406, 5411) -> -0.137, 5.7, 4.6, 4.8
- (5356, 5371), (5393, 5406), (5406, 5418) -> -0.120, 5.0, 4.7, 5.0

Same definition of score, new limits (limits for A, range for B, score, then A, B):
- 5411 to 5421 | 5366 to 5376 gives 0.74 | 5.30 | 4.79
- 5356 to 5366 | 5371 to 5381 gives 0.67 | 5.41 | 5.41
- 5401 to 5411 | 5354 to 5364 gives 0.57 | 4.76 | 5.55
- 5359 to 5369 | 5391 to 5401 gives 0.74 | 5.14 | 4.63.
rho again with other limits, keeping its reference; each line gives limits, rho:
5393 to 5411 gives 0.05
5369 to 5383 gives -0.03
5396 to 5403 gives 0.02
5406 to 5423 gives -0.03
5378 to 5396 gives 0.06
